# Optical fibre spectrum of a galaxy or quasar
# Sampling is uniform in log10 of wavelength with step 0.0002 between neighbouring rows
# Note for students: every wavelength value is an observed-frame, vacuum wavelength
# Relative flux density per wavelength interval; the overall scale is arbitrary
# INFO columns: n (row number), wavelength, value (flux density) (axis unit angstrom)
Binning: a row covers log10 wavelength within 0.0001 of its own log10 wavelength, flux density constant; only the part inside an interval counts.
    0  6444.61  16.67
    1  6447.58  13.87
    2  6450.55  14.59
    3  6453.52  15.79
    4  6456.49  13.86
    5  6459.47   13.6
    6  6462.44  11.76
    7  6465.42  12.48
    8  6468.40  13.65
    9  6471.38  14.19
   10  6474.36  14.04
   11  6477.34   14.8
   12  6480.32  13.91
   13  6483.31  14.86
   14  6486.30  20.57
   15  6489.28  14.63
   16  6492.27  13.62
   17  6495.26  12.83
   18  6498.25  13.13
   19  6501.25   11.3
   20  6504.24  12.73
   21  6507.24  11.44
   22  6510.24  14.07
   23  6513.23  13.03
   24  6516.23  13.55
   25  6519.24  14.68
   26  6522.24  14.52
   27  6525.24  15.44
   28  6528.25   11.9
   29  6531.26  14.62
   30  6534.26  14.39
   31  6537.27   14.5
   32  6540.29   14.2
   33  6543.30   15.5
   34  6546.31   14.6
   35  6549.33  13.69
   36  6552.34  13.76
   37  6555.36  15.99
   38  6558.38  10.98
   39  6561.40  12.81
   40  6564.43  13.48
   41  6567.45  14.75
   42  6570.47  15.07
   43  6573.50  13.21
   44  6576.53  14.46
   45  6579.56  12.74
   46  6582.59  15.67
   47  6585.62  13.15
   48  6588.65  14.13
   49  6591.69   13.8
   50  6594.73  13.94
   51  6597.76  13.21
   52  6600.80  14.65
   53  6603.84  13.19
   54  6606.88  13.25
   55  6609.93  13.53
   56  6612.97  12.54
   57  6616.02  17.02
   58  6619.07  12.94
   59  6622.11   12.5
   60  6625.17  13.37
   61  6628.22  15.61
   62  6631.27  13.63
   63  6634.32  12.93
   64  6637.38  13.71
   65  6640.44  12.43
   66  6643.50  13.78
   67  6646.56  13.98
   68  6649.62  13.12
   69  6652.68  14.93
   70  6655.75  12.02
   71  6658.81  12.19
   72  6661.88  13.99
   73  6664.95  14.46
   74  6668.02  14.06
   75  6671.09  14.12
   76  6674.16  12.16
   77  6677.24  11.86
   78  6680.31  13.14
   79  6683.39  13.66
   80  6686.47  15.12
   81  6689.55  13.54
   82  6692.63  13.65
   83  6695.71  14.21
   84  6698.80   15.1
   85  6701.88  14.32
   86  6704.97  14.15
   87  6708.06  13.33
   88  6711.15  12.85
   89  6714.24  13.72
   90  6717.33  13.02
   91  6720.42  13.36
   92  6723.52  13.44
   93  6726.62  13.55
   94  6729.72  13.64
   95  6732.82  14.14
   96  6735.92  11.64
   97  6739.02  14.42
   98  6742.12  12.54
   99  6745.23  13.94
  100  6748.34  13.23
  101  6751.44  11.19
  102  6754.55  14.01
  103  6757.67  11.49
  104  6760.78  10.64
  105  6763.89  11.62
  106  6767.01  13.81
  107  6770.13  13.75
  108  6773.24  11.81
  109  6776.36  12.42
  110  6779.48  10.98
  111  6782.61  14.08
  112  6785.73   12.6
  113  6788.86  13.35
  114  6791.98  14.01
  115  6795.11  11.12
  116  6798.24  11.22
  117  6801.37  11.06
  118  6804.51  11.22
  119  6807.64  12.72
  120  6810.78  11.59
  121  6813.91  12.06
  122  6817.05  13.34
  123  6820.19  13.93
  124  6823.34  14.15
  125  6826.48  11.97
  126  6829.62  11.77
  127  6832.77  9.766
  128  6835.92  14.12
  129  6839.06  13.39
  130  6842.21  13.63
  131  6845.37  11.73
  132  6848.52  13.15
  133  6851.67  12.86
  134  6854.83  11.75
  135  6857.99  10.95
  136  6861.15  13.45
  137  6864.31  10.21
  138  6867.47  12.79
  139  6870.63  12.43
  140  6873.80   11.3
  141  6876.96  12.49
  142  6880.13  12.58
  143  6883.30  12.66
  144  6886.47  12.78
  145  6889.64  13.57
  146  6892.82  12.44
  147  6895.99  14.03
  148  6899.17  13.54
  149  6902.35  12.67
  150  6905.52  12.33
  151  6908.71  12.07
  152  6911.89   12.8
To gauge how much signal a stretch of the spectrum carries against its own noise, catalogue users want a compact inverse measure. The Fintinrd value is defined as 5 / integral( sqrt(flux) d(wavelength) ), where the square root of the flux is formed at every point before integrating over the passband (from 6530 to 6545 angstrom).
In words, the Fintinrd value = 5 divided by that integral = 0.087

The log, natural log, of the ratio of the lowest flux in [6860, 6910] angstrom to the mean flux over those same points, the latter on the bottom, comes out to -0.21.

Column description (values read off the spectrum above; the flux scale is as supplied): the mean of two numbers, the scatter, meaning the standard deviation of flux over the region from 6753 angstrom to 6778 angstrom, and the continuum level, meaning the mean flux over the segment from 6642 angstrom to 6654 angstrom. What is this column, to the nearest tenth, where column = 7.6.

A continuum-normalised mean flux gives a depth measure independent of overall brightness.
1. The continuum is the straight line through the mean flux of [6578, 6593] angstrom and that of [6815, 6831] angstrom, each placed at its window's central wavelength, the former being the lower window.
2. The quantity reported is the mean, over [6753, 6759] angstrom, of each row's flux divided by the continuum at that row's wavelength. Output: 0.96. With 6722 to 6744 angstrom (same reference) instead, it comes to 1.00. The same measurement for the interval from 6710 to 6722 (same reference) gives 0.99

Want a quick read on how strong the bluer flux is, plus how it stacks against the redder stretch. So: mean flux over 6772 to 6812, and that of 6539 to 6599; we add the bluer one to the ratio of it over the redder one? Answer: 15.1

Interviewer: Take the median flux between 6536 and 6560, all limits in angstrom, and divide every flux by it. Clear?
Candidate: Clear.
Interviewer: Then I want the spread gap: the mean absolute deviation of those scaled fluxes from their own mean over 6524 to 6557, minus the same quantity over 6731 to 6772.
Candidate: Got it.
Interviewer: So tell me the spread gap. -0.030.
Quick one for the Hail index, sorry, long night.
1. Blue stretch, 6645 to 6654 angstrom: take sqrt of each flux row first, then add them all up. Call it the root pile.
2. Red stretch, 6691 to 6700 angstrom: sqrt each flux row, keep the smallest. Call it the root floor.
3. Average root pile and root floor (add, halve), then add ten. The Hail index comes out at 17.46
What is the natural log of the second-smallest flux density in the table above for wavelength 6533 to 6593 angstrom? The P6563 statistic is 2.545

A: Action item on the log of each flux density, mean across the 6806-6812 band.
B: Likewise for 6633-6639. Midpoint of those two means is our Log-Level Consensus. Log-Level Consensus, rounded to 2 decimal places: 1.10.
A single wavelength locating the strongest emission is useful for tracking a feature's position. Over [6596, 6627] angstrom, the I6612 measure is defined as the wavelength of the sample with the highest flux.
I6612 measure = 6616.02 angstrom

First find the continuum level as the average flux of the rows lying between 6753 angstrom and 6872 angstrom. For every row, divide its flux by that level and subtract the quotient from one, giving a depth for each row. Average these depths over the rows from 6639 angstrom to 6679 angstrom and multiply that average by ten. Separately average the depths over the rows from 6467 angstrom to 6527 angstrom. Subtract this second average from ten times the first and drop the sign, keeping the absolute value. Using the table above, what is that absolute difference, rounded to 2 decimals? 0.61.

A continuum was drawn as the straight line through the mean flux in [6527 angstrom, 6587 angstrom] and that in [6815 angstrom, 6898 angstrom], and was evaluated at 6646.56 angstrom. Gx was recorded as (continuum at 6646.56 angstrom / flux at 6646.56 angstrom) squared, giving 0.94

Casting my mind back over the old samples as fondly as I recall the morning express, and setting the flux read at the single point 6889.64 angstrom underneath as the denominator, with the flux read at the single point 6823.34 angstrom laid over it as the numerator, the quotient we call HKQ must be 1.04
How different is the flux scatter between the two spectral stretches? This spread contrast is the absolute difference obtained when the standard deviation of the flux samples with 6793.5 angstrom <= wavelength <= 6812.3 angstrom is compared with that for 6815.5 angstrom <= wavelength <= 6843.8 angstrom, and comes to 0.8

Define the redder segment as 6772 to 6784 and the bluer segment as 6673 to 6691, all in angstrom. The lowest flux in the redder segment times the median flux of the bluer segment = 146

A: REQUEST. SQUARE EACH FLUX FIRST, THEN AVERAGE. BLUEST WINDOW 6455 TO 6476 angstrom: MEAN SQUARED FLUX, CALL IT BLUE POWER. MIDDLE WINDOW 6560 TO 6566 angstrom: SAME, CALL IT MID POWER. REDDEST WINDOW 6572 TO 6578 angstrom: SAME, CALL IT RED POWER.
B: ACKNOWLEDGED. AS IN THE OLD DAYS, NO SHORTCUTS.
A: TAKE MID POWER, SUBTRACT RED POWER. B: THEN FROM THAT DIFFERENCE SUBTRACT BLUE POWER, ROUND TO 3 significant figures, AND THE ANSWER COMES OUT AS -198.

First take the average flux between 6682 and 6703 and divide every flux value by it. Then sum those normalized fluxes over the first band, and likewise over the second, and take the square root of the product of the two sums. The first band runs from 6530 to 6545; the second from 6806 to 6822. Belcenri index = 4.80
